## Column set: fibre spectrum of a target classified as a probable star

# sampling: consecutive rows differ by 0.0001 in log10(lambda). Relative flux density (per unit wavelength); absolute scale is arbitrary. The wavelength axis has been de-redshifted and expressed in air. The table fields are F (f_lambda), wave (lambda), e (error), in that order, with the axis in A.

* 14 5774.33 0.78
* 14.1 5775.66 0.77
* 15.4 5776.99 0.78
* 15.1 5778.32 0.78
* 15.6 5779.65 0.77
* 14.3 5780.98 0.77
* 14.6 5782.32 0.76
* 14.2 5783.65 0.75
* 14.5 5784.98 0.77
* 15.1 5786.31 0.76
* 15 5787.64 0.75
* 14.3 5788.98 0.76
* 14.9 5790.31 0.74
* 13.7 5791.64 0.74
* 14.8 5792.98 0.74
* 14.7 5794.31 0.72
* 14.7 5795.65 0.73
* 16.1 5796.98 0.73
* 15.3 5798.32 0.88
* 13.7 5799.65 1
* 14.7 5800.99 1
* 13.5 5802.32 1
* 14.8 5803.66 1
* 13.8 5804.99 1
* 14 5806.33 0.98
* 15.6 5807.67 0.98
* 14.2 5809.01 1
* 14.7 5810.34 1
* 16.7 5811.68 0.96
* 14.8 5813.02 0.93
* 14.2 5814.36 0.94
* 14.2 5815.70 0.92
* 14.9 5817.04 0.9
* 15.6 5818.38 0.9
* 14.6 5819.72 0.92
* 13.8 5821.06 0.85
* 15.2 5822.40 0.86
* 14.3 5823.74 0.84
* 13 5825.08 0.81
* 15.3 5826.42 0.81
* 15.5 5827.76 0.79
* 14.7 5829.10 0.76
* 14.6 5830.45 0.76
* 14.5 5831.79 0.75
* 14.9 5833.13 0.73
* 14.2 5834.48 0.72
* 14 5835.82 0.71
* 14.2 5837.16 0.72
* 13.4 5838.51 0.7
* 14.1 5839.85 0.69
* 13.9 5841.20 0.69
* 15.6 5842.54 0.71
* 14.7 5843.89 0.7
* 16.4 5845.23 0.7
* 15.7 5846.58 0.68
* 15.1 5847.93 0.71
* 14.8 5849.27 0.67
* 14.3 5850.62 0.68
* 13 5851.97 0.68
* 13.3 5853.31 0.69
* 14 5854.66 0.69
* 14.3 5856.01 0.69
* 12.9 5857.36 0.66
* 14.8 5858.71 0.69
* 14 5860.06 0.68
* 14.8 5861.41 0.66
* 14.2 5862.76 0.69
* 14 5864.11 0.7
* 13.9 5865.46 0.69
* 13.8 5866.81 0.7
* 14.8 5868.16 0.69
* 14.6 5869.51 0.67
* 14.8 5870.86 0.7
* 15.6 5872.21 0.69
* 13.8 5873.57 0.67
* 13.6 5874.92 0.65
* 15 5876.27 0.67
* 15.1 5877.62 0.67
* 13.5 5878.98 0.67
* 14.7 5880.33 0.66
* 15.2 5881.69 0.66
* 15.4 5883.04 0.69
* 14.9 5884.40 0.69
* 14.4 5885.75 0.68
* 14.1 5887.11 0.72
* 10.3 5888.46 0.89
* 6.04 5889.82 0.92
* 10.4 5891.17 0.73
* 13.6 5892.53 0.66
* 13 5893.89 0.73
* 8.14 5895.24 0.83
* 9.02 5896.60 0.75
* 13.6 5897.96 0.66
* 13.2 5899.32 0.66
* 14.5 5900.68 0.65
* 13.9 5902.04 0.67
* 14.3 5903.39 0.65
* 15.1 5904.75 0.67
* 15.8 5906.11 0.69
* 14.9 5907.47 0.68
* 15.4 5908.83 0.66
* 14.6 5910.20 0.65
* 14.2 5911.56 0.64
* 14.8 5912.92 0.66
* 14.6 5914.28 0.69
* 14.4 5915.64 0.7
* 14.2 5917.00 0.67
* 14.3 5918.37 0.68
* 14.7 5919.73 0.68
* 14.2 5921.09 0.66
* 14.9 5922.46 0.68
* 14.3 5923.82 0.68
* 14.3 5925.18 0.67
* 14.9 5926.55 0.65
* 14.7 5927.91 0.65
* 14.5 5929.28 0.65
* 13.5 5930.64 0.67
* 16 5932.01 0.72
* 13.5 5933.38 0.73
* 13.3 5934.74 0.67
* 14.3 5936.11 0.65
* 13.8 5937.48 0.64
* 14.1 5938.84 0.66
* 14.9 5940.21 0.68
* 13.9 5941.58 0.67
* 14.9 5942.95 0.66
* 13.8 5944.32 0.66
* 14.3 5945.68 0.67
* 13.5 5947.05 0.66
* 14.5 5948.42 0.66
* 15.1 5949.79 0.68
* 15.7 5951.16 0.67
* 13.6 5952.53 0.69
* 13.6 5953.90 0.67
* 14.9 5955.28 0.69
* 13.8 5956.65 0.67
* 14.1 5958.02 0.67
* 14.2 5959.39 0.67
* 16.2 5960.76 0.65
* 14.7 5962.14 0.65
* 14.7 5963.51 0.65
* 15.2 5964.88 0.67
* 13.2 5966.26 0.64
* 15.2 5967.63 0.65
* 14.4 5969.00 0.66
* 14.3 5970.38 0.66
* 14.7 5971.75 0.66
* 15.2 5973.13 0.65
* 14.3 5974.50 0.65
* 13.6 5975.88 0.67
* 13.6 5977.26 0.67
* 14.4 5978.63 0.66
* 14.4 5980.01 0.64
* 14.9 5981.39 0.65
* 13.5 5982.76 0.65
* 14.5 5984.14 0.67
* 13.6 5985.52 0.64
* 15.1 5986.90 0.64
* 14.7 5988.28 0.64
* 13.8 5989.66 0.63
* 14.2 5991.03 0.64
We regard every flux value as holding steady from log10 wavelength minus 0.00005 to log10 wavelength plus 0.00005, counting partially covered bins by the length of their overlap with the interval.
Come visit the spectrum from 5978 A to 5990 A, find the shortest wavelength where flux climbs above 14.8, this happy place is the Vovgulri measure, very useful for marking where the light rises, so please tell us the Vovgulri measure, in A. 5981.39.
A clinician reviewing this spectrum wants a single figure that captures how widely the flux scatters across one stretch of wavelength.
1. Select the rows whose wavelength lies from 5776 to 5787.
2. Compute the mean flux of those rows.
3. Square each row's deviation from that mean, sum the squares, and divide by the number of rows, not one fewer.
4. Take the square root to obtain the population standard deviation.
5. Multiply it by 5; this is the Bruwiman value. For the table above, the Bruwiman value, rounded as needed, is 2.4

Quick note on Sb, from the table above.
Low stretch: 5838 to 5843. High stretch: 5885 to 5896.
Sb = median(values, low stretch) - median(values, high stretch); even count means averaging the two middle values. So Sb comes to 2.3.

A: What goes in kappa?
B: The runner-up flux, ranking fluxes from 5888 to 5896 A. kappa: 13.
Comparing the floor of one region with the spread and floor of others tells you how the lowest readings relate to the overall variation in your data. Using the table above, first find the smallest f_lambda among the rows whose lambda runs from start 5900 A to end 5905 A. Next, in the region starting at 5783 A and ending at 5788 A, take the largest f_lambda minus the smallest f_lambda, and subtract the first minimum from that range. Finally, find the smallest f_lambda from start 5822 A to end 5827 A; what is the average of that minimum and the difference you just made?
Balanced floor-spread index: 0.0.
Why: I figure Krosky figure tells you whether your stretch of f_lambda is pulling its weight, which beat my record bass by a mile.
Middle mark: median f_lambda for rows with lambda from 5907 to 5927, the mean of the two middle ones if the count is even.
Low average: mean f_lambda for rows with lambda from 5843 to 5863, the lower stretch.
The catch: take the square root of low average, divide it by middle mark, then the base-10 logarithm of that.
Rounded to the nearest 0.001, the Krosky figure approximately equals -0.585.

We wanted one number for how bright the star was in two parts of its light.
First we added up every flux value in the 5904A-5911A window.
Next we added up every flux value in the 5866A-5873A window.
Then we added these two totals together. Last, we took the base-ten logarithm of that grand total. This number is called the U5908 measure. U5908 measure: 2.17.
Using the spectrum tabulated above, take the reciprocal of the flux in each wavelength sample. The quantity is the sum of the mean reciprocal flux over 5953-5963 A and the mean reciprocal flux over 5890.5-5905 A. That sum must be 0.152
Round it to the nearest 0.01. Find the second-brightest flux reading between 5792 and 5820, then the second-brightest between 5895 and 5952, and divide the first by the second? 1.02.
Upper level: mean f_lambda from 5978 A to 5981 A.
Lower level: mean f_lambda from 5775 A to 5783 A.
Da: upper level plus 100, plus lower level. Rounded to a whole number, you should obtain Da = 129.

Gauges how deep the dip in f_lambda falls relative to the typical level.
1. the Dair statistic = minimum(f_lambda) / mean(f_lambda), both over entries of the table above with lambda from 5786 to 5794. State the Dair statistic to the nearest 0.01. 0.94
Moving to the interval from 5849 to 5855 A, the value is 0.94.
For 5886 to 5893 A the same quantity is 0.55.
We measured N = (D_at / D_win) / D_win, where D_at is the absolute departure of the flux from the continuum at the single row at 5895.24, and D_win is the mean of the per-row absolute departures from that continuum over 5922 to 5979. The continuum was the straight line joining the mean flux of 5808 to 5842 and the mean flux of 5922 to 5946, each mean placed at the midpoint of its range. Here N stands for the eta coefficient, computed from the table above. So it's 20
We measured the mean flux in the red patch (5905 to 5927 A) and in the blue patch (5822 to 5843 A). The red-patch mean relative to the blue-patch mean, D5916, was 1.01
